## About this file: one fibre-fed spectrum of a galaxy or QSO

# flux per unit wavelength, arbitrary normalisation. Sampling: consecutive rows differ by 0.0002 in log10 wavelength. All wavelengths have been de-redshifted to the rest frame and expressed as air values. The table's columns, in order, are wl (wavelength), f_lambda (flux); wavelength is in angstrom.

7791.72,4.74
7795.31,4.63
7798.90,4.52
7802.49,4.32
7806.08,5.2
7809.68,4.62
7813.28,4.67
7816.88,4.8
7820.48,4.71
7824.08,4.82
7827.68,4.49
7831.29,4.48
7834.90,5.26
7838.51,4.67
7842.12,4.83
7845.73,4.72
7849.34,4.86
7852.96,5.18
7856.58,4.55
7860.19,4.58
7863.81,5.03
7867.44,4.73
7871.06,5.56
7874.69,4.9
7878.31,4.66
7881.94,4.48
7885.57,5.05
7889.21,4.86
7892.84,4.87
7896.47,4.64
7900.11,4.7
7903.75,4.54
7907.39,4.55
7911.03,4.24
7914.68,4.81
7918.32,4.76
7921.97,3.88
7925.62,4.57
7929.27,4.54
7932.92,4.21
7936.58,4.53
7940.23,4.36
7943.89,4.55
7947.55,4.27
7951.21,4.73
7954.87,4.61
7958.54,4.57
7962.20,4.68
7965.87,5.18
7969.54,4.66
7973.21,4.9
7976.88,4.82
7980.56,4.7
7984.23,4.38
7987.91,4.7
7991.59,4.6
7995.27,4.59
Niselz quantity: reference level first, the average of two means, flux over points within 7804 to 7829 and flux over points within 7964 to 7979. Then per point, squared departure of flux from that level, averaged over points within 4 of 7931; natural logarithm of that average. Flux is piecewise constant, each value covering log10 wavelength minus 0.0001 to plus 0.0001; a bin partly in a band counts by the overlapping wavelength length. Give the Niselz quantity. -1.5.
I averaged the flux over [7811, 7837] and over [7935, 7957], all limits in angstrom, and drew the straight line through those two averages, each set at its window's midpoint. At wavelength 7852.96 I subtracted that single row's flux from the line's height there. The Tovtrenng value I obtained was -0.49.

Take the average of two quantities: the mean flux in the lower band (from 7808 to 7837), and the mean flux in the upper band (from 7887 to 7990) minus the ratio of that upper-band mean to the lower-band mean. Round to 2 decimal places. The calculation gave 4.18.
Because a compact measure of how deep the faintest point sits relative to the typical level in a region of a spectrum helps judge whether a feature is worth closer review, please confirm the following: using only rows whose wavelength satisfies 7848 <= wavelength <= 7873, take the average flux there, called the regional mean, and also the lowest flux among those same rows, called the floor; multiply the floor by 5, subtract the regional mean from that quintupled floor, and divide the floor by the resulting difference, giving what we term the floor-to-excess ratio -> 0.255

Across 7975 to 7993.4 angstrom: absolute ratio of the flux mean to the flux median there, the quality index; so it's 0.99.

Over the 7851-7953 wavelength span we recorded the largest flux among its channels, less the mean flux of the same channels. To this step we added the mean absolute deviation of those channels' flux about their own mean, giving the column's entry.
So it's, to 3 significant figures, 1.14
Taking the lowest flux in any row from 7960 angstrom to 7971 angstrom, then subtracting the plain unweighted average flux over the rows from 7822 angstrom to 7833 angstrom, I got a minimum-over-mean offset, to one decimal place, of 0.1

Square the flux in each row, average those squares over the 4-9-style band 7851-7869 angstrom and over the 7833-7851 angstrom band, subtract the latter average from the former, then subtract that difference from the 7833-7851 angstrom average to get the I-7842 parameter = 24.2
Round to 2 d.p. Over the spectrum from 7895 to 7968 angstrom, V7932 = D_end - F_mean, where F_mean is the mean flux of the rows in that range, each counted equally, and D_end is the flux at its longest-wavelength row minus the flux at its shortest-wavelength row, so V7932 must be -4.01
